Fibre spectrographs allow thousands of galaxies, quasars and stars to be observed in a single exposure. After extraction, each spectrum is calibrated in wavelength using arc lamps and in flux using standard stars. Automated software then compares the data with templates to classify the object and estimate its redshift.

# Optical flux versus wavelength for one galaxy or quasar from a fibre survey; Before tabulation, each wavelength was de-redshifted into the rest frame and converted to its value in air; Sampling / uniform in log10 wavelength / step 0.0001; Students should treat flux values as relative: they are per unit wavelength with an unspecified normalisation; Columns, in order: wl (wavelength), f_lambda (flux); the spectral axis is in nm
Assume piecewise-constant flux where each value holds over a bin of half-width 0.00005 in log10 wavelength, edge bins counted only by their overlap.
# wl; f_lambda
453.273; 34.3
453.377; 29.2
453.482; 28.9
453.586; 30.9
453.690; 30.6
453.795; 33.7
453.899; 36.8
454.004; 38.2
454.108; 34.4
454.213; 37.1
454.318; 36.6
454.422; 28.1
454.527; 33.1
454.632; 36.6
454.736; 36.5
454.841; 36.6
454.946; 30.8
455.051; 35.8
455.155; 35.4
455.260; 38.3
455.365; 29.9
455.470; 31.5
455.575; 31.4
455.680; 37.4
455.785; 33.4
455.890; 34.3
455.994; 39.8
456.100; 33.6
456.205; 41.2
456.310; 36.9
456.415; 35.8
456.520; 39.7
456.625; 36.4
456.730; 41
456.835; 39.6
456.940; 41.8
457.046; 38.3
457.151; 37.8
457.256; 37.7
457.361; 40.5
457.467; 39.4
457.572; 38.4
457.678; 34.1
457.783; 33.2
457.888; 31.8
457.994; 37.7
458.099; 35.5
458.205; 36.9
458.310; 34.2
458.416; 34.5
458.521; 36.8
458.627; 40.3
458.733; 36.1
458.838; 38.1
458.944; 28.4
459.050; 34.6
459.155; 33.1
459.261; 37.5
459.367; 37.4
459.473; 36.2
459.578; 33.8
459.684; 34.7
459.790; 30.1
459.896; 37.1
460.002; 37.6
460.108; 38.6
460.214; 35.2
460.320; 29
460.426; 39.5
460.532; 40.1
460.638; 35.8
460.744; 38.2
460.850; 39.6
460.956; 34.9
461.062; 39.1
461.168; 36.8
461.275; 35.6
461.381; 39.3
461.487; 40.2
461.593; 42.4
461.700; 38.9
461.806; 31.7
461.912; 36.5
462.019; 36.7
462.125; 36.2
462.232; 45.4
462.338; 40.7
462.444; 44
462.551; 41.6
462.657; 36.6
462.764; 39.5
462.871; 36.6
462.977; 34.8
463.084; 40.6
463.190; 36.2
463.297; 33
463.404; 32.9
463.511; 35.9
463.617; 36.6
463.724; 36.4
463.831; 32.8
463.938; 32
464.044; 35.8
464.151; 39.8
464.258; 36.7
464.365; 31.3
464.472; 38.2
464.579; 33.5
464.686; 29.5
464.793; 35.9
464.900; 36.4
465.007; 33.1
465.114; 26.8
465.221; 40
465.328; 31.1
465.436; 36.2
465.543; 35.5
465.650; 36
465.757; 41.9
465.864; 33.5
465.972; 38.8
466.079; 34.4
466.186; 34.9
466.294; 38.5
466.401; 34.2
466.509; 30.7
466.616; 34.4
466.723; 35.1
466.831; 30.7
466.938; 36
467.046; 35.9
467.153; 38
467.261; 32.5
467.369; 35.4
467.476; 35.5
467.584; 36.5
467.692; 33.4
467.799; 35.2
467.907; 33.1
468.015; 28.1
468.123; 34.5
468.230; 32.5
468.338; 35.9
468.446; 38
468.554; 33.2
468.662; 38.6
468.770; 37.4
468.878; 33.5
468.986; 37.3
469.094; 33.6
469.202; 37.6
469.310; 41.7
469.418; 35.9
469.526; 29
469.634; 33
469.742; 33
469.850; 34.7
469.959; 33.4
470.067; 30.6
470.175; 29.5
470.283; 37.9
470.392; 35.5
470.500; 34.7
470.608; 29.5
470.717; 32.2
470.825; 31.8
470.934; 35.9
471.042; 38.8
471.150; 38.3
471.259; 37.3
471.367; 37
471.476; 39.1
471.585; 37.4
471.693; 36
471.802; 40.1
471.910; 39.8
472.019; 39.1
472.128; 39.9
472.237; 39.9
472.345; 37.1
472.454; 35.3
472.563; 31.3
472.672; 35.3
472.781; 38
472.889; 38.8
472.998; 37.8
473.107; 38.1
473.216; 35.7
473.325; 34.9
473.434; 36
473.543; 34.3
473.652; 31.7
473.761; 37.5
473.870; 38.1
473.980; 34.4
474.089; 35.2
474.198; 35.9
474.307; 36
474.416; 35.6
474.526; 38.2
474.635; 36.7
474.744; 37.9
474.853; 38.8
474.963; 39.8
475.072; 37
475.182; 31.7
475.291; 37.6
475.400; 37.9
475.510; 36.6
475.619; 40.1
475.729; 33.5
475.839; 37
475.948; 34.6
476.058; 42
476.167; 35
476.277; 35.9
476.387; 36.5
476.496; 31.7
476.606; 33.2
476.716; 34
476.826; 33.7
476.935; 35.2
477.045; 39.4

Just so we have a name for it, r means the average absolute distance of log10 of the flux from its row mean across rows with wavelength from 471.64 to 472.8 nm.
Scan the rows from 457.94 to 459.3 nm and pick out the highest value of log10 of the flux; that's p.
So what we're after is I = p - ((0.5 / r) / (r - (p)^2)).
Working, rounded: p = 1.61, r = 0.026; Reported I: 9.09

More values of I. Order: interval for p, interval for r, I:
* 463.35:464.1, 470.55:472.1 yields 8.25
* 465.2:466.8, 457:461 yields 8.19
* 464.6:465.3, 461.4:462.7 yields 7.24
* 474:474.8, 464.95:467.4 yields 8.14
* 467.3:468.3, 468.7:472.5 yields 7.72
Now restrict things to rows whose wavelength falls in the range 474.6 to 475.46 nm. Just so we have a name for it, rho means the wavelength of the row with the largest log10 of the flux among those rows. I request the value 474.963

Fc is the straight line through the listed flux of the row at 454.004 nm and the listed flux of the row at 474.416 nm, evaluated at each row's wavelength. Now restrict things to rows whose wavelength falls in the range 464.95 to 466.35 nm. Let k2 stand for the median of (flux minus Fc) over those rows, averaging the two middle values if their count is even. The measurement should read -1.2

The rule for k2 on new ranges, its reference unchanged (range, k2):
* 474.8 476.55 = 1.3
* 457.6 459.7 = -2.5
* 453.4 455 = -3.8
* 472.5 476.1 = 1.1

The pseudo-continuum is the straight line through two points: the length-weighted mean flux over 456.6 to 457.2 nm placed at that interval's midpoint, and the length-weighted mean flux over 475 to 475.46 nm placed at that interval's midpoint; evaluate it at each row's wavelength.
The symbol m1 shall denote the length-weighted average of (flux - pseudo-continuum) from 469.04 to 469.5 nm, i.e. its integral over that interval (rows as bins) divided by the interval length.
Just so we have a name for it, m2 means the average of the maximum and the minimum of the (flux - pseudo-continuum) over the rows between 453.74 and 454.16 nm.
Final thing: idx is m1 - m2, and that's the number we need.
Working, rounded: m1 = -1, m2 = -3.8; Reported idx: 3.3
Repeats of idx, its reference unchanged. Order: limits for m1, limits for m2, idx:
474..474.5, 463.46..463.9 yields 2.8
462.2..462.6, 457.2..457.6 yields 4.6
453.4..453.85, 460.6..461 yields -7.5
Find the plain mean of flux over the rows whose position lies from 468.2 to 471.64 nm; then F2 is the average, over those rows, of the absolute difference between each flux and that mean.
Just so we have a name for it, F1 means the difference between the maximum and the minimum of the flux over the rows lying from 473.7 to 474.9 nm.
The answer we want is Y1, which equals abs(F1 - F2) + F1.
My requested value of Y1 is 6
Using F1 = 4.4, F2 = 2.7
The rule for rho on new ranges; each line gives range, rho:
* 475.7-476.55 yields 476.058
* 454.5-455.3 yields 455.260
